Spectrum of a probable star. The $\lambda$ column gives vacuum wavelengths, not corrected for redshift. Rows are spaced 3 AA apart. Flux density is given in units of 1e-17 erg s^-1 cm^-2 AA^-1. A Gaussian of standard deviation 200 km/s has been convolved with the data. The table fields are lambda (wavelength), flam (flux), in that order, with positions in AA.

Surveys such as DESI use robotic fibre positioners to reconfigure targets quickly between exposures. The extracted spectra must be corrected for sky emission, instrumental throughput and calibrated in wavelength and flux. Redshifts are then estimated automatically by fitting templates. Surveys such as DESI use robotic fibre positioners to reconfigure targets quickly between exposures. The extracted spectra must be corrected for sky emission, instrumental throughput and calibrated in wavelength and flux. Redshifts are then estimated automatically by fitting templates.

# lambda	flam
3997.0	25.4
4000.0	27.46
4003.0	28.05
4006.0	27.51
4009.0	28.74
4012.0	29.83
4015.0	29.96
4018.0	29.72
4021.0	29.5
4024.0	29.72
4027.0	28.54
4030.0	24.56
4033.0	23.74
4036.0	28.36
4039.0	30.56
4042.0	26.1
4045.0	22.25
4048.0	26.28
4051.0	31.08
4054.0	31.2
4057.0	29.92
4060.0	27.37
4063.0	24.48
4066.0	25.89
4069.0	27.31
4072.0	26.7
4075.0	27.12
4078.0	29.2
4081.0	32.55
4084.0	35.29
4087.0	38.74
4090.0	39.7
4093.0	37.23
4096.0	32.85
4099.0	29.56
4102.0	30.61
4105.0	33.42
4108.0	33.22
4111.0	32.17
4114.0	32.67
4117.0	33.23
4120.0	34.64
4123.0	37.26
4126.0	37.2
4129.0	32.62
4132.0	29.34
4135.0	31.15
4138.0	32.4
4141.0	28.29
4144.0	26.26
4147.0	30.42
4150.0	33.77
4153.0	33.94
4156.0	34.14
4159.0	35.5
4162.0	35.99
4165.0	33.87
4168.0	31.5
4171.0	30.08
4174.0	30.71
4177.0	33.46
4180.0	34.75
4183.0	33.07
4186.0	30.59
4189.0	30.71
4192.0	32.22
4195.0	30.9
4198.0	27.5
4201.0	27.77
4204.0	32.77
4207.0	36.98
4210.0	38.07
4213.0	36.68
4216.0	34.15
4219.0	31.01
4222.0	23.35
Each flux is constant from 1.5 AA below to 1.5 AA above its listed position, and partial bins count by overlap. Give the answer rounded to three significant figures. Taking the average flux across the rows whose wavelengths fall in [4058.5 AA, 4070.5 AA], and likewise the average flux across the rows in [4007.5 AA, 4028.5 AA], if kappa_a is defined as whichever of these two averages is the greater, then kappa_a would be 29.4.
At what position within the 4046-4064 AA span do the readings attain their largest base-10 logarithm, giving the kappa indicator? 4054.0 AA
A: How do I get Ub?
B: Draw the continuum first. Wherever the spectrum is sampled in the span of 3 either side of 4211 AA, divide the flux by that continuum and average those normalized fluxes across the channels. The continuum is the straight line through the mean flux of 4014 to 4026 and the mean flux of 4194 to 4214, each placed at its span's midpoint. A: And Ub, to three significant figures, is 1.13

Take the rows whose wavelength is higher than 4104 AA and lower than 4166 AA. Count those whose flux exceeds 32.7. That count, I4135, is 12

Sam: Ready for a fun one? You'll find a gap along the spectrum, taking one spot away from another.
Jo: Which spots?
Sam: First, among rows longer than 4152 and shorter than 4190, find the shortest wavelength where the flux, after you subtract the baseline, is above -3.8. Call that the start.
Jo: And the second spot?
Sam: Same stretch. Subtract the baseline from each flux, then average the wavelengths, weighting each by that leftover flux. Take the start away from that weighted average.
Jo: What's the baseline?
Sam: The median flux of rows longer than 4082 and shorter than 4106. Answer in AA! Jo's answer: 26.6 AA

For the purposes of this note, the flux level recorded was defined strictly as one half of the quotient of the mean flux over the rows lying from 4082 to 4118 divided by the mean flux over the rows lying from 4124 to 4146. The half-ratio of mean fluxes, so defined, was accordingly 0.55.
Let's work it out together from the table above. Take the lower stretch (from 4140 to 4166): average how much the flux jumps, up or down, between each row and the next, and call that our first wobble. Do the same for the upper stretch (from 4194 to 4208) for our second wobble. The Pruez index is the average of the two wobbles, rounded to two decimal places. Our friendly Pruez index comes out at 2.48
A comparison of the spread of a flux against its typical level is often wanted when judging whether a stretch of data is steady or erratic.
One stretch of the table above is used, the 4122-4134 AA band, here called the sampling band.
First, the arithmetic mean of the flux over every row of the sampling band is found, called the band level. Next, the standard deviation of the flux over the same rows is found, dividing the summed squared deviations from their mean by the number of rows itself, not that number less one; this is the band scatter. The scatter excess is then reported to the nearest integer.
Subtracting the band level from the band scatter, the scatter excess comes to -31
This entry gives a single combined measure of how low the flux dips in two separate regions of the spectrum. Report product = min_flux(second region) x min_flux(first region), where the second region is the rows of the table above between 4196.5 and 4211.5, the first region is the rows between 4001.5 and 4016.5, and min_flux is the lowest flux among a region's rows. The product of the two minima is 757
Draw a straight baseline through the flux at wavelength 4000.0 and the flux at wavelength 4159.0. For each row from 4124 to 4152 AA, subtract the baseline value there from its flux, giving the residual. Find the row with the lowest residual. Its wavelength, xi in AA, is 4144.0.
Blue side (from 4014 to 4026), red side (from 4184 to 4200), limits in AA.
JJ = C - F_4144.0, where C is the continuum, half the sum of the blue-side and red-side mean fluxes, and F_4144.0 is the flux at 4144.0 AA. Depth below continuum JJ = 3.8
